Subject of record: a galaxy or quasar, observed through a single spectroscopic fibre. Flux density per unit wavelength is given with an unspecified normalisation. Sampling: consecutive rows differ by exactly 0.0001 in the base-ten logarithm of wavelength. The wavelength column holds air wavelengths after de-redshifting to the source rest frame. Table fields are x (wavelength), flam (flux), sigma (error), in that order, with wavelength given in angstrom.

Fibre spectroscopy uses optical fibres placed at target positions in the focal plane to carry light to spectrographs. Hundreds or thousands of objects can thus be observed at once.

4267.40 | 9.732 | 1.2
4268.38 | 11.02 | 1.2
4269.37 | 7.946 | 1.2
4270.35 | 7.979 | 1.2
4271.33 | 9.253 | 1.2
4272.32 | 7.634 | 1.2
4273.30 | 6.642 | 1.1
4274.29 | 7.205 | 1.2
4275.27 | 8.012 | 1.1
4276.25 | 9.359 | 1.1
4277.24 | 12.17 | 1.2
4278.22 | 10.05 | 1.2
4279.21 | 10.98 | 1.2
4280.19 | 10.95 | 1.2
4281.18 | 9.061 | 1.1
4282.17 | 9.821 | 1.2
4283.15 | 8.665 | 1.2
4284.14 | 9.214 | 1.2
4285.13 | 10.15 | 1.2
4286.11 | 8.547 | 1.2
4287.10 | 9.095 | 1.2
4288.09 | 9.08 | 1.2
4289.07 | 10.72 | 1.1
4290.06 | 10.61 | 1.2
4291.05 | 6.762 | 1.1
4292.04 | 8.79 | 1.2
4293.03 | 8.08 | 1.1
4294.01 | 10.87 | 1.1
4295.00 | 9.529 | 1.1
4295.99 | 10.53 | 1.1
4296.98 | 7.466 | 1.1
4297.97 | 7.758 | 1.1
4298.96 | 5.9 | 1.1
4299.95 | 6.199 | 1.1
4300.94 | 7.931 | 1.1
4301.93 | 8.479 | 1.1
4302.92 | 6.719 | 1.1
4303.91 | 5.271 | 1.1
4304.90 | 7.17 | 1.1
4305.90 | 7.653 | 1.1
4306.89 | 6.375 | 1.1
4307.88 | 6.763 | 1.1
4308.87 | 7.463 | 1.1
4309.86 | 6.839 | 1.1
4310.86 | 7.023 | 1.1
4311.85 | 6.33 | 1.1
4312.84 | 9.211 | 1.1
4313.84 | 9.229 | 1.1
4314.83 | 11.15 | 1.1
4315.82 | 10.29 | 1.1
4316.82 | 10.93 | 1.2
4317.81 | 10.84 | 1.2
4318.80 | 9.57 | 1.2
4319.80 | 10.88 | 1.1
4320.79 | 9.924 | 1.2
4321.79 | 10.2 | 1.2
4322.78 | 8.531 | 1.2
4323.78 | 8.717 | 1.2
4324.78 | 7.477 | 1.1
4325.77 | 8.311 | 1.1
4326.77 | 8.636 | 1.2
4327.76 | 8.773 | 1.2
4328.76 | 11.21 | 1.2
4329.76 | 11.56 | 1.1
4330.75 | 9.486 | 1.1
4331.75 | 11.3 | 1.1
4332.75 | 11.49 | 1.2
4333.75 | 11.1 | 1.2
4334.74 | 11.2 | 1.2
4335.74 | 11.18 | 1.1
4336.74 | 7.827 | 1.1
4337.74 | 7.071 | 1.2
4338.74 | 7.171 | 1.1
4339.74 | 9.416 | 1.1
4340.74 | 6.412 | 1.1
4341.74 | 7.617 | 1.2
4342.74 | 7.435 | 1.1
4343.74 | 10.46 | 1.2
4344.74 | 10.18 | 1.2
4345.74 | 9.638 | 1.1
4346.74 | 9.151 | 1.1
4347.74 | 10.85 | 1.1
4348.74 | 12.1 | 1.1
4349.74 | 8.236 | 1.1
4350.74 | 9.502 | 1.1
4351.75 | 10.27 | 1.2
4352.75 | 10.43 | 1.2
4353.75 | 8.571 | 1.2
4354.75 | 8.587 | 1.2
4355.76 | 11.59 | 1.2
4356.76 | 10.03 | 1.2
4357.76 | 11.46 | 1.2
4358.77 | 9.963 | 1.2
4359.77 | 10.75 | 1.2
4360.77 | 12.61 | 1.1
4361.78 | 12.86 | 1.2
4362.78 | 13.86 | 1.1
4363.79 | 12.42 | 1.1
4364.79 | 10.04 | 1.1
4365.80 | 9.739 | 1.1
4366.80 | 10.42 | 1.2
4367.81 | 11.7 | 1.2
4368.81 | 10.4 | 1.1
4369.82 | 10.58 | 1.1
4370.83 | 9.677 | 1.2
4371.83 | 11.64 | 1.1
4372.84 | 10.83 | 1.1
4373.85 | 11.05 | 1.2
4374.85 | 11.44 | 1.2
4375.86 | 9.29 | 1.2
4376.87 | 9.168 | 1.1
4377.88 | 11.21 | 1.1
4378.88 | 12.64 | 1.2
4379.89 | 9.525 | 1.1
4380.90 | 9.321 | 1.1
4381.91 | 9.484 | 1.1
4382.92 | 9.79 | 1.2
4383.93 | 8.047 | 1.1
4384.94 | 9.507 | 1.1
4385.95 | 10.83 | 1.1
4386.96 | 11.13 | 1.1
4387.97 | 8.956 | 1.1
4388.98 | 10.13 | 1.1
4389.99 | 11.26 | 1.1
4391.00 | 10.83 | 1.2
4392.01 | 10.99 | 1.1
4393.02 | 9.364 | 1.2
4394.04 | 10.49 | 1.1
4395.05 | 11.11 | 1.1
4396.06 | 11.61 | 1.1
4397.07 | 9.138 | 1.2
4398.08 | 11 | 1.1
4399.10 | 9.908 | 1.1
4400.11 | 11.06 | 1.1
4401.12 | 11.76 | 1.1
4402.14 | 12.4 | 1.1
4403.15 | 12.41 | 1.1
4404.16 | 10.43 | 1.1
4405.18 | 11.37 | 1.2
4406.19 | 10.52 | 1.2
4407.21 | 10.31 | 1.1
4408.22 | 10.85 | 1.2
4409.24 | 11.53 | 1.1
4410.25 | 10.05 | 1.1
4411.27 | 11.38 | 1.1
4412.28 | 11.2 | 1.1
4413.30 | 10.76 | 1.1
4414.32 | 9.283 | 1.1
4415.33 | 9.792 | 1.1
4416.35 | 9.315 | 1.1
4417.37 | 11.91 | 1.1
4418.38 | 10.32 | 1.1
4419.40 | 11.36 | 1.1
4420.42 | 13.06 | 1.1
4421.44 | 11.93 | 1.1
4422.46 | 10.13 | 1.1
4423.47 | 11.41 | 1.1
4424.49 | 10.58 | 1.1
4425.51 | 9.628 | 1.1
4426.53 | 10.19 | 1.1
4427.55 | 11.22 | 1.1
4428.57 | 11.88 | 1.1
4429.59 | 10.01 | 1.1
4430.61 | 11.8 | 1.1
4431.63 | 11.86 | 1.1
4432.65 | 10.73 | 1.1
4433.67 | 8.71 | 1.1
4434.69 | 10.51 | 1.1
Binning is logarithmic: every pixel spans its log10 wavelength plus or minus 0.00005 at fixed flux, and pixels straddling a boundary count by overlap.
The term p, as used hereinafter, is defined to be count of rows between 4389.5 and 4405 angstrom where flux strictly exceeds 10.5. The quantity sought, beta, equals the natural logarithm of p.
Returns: 2.3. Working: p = 10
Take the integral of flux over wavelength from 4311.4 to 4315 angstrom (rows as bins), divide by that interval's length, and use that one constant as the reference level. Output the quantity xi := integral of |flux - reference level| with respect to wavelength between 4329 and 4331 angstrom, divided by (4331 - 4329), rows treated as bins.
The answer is 1.9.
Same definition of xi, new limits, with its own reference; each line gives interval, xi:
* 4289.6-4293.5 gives 1.1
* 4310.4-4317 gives 1.5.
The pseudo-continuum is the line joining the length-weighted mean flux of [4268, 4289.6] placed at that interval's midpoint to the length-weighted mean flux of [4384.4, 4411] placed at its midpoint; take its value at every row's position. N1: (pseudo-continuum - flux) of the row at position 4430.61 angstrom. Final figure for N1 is -0.7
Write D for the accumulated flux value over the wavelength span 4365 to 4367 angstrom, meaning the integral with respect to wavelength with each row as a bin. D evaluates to 20.0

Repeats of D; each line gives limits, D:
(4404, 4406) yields 21.8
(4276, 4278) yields 21.7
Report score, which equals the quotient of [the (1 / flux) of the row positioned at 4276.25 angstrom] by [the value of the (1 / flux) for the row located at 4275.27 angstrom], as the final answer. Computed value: 0.86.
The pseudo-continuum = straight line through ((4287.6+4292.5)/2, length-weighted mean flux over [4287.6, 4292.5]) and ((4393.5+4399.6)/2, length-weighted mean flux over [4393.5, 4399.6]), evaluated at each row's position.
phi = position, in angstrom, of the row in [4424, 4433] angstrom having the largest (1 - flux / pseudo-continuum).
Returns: 4425.51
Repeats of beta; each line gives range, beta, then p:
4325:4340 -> 1.9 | 7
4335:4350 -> 1.1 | 3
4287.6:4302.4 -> 1.4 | 4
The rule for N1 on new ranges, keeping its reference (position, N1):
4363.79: -2.1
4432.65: 0.4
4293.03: 1.3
